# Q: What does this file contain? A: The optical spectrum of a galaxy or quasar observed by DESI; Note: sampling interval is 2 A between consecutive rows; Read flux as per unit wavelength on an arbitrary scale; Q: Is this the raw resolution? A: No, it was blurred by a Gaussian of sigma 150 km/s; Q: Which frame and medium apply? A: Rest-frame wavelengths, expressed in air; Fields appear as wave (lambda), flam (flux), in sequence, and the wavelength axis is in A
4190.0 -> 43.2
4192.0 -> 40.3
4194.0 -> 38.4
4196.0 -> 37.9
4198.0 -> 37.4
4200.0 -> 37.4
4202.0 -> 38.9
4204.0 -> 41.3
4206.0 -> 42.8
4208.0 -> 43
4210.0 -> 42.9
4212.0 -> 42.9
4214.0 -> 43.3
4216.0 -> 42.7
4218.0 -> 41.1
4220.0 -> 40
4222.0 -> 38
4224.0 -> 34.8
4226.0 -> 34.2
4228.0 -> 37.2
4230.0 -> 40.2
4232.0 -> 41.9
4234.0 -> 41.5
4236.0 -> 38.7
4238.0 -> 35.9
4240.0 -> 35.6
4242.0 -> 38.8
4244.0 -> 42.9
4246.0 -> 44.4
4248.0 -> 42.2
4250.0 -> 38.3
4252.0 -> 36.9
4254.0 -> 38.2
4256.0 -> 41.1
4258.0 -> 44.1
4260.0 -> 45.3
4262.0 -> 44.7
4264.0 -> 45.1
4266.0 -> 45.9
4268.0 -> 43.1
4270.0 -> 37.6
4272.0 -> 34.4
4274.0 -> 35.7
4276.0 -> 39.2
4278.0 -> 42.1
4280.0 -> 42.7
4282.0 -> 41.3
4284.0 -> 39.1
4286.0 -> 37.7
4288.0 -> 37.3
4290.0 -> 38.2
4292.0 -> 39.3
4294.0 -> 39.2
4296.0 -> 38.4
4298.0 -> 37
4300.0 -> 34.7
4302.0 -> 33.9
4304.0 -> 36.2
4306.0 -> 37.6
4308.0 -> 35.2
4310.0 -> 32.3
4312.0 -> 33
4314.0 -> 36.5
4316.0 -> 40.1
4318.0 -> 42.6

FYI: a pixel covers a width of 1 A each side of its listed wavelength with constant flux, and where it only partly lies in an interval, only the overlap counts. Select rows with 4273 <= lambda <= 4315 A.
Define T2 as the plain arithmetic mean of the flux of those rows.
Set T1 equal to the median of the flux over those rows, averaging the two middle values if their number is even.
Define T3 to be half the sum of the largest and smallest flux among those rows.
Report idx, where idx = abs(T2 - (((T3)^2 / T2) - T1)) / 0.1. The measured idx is 375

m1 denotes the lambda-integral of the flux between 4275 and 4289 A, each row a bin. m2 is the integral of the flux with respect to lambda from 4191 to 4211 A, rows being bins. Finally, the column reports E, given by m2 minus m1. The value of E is 242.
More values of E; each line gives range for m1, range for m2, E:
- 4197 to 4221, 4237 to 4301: 1565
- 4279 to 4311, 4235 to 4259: -246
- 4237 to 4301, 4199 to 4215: -1888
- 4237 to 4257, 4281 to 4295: -244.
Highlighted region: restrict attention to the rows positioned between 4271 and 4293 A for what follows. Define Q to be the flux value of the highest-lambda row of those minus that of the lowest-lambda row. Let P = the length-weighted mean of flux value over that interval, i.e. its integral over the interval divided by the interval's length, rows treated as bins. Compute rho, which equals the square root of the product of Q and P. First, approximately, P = 38.8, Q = 5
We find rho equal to 13.8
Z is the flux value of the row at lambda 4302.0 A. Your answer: 33.9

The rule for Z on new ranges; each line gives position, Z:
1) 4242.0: 38.8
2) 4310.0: 32.3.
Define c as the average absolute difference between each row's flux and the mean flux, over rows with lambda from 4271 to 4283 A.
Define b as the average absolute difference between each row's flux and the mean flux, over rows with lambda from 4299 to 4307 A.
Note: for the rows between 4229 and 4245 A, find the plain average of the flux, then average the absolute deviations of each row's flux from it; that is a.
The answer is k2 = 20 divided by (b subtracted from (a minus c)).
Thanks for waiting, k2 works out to -10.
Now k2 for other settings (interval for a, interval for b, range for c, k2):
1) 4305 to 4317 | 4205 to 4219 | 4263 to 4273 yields -9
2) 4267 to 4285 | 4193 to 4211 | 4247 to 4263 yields -8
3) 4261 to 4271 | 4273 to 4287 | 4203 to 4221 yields -32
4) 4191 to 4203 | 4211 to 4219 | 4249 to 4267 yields -7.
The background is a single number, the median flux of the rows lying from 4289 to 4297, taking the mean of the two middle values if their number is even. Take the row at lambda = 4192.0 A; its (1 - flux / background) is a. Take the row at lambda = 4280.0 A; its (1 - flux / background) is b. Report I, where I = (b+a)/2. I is -0.07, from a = -0.039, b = -0.101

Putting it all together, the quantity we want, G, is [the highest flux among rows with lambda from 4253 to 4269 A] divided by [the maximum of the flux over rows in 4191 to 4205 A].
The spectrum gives 1.11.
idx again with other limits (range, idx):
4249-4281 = 431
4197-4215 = 443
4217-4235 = 414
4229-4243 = 392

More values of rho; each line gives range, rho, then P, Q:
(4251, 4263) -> 18.0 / 41.7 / 8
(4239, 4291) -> 10.3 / 40.5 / 3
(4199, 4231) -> 10.6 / 40.0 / 3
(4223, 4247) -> 19.3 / 38.8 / 10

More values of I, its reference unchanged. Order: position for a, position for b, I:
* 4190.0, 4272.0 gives 0.00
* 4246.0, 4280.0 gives -0.12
